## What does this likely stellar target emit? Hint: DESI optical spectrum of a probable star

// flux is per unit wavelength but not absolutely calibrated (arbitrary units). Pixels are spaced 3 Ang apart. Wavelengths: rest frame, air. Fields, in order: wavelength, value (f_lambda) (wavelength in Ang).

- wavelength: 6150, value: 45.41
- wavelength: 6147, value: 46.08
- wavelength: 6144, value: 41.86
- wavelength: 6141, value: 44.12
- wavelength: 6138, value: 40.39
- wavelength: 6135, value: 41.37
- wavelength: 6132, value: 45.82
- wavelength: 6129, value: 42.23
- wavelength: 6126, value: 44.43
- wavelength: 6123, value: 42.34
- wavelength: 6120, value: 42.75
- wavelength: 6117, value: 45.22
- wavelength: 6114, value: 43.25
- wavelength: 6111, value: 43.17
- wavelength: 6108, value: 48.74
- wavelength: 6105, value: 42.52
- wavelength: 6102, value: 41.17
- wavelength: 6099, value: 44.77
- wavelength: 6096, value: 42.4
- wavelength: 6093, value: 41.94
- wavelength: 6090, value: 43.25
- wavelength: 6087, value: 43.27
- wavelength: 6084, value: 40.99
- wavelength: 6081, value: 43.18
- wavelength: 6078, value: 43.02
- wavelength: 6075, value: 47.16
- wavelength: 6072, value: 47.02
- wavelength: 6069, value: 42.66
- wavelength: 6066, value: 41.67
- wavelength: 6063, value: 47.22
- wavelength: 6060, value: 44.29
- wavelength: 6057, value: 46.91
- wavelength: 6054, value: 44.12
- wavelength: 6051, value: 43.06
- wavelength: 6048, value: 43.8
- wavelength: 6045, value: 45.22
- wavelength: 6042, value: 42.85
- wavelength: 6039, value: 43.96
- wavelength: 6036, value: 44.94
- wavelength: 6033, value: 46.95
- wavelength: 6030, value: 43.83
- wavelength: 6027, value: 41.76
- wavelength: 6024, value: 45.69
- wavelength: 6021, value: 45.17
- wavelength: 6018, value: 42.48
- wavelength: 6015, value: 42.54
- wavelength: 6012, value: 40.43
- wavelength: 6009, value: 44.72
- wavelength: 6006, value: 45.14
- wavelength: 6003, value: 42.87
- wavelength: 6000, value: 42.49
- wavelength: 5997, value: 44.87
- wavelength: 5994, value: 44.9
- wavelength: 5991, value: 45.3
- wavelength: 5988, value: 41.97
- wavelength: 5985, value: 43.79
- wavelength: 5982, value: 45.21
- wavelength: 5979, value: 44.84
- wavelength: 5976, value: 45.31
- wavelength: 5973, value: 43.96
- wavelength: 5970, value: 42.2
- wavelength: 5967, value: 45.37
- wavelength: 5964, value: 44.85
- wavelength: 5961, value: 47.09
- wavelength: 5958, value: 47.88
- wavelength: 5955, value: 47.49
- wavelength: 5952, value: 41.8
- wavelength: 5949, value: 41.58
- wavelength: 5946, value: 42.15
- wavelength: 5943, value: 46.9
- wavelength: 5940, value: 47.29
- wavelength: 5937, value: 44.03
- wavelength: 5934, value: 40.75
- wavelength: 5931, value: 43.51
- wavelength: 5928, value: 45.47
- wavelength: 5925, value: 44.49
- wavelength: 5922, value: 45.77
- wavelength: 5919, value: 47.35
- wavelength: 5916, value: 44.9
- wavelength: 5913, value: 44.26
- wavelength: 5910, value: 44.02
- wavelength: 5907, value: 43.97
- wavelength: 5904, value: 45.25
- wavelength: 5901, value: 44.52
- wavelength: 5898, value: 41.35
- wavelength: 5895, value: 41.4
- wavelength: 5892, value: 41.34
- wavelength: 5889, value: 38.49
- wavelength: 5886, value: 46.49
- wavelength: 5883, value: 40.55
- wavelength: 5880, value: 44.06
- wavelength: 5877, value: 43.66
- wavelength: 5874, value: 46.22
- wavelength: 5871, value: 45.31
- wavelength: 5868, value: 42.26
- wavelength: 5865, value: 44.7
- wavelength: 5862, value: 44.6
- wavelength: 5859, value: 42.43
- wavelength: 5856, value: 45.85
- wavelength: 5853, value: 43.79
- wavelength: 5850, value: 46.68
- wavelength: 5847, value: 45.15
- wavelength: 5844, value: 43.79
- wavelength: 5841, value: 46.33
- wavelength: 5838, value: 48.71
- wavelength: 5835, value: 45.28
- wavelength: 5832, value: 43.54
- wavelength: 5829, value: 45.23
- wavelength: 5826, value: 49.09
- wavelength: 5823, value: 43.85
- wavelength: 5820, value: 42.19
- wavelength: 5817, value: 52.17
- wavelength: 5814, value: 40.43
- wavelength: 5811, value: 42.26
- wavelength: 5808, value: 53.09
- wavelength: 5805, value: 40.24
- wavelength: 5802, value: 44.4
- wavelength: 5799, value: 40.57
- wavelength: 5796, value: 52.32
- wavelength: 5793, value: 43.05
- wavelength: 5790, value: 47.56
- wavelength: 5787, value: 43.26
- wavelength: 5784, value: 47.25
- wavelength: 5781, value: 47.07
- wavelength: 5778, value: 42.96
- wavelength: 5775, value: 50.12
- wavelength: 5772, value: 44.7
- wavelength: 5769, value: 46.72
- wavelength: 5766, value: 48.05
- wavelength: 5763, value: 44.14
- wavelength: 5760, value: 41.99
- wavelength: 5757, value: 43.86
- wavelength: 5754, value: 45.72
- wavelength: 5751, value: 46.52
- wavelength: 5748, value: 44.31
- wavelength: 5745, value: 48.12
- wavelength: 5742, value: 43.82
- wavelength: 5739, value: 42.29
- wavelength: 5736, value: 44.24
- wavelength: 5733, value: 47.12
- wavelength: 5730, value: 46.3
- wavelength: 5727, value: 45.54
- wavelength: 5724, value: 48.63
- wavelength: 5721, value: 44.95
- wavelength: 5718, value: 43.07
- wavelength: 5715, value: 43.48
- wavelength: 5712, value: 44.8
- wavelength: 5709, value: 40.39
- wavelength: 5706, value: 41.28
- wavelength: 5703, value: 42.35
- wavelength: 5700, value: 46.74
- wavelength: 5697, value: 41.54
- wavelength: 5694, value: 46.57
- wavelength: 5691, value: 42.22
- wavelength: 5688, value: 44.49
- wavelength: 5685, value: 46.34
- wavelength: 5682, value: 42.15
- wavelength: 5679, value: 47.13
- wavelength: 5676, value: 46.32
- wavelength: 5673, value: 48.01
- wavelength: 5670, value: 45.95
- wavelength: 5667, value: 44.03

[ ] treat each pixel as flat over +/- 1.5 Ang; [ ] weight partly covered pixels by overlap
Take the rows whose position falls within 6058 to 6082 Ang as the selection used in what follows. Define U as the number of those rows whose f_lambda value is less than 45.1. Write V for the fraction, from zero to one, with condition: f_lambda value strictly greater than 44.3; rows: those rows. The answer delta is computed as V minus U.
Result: -4.6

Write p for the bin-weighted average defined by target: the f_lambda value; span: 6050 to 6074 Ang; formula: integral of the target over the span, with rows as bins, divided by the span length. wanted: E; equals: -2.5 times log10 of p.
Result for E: -4.13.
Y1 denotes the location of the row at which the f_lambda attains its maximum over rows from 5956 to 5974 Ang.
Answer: 5958 Ang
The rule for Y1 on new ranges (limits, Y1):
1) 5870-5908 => 5886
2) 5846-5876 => 5850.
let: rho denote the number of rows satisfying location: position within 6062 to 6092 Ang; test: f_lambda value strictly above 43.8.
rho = 3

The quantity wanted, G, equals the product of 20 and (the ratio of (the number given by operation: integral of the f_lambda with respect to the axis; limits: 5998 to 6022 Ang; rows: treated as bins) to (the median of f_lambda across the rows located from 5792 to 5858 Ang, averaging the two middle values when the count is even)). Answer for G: 463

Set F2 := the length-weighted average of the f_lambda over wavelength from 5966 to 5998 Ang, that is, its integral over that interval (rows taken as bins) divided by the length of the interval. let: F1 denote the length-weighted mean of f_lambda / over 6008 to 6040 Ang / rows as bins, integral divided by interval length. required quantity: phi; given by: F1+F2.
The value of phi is 88.2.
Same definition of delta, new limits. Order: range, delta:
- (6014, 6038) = -4.5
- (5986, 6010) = -5.4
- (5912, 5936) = -4.4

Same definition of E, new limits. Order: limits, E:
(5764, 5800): -4.16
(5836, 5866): -4.14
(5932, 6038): -4.11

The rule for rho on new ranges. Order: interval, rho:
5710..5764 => 14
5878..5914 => 7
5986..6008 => 4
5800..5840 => 8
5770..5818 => 9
